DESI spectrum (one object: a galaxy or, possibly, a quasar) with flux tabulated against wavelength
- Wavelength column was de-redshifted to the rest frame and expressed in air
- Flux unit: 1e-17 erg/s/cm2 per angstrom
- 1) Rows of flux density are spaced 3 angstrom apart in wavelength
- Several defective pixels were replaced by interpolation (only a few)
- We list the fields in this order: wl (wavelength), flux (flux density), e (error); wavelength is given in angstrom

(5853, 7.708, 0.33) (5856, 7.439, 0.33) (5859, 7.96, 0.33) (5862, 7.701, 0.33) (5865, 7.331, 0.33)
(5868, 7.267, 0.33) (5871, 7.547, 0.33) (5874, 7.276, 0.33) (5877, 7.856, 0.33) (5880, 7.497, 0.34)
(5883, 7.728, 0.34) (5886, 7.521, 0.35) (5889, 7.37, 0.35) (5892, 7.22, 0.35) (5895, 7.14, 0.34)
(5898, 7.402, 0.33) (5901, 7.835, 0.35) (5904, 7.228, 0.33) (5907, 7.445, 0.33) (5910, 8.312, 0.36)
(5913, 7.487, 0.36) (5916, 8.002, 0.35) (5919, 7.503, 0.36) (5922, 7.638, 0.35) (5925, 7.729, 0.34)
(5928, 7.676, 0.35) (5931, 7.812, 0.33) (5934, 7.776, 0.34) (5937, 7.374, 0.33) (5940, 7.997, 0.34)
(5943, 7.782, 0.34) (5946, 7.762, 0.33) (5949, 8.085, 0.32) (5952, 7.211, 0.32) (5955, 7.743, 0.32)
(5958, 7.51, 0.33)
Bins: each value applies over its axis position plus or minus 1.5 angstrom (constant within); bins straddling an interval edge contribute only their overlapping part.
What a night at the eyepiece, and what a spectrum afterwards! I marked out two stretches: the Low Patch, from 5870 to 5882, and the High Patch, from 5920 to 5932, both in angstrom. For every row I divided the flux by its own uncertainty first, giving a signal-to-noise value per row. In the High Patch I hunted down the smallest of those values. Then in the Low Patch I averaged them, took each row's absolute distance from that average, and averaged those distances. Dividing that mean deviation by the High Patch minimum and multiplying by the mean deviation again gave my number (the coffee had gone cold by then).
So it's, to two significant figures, 0.019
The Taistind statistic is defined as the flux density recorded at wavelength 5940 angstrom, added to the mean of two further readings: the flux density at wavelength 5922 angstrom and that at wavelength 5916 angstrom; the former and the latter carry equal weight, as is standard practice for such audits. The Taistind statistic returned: 15.8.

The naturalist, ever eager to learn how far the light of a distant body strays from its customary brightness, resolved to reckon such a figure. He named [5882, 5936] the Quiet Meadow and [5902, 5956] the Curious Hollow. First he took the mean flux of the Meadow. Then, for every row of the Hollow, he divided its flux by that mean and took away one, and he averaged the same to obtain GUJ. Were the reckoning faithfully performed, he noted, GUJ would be 0.01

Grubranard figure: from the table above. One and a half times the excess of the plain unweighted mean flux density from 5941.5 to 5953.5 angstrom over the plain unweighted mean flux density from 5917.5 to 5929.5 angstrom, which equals 0.11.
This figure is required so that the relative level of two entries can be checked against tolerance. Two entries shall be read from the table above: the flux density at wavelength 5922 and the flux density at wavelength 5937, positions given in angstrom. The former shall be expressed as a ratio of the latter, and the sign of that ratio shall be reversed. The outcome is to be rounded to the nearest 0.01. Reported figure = -1.04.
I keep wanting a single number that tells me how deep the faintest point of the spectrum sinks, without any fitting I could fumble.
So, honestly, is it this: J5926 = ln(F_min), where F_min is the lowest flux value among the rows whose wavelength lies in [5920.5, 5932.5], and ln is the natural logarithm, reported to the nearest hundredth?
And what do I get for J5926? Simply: 2.03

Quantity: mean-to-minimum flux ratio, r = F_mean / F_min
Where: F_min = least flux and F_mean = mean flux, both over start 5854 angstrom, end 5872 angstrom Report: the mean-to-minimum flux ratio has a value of 1.04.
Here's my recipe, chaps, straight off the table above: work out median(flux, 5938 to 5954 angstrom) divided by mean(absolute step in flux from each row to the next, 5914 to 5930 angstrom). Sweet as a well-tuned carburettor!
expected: 40.0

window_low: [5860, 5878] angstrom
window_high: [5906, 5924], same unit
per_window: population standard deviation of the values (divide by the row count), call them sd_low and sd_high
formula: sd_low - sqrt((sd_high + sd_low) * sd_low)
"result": -0.13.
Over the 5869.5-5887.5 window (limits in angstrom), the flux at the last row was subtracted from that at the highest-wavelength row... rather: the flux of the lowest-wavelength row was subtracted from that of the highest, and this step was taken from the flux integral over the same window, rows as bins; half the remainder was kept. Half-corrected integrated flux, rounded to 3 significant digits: 68.2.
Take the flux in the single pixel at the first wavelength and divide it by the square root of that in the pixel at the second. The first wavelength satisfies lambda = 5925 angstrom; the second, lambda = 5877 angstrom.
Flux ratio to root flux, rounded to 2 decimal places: 2.76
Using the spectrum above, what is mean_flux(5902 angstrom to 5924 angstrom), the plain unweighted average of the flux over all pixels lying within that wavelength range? 7.66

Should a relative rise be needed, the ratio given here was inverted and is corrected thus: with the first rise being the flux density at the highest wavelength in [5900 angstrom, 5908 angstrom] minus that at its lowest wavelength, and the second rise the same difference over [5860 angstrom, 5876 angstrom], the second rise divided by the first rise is 1.1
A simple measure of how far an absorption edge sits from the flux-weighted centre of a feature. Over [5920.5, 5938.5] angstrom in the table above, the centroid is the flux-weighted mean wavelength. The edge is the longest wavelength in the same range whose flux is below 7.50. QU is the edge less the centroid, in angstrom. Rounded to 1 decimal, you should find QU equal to 7.5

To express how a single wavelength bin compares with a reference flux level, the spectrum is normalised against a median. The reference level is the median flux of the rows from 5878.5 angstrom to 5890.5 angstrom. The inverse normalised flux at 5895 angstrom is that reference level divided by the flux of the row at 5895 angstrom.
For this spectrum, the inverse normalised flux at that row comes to 1.05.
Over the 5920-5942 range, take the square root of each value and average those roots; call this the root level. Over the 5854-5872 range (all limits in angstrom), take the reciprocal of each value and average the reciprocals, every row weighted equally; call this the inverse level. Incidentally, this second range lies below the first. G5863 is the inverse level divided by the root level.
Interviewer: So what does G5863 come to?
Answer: 0.0478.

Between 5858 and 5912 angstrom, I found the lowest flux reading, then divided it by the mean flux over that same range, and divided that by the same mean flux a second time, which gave 0.126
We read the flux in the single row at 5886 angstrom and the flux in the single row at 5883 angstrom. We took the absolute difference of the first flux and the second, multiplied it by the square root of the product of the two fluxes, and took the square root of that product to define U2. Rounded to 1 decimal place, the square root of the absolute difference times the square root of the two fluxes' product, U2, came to 1.3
